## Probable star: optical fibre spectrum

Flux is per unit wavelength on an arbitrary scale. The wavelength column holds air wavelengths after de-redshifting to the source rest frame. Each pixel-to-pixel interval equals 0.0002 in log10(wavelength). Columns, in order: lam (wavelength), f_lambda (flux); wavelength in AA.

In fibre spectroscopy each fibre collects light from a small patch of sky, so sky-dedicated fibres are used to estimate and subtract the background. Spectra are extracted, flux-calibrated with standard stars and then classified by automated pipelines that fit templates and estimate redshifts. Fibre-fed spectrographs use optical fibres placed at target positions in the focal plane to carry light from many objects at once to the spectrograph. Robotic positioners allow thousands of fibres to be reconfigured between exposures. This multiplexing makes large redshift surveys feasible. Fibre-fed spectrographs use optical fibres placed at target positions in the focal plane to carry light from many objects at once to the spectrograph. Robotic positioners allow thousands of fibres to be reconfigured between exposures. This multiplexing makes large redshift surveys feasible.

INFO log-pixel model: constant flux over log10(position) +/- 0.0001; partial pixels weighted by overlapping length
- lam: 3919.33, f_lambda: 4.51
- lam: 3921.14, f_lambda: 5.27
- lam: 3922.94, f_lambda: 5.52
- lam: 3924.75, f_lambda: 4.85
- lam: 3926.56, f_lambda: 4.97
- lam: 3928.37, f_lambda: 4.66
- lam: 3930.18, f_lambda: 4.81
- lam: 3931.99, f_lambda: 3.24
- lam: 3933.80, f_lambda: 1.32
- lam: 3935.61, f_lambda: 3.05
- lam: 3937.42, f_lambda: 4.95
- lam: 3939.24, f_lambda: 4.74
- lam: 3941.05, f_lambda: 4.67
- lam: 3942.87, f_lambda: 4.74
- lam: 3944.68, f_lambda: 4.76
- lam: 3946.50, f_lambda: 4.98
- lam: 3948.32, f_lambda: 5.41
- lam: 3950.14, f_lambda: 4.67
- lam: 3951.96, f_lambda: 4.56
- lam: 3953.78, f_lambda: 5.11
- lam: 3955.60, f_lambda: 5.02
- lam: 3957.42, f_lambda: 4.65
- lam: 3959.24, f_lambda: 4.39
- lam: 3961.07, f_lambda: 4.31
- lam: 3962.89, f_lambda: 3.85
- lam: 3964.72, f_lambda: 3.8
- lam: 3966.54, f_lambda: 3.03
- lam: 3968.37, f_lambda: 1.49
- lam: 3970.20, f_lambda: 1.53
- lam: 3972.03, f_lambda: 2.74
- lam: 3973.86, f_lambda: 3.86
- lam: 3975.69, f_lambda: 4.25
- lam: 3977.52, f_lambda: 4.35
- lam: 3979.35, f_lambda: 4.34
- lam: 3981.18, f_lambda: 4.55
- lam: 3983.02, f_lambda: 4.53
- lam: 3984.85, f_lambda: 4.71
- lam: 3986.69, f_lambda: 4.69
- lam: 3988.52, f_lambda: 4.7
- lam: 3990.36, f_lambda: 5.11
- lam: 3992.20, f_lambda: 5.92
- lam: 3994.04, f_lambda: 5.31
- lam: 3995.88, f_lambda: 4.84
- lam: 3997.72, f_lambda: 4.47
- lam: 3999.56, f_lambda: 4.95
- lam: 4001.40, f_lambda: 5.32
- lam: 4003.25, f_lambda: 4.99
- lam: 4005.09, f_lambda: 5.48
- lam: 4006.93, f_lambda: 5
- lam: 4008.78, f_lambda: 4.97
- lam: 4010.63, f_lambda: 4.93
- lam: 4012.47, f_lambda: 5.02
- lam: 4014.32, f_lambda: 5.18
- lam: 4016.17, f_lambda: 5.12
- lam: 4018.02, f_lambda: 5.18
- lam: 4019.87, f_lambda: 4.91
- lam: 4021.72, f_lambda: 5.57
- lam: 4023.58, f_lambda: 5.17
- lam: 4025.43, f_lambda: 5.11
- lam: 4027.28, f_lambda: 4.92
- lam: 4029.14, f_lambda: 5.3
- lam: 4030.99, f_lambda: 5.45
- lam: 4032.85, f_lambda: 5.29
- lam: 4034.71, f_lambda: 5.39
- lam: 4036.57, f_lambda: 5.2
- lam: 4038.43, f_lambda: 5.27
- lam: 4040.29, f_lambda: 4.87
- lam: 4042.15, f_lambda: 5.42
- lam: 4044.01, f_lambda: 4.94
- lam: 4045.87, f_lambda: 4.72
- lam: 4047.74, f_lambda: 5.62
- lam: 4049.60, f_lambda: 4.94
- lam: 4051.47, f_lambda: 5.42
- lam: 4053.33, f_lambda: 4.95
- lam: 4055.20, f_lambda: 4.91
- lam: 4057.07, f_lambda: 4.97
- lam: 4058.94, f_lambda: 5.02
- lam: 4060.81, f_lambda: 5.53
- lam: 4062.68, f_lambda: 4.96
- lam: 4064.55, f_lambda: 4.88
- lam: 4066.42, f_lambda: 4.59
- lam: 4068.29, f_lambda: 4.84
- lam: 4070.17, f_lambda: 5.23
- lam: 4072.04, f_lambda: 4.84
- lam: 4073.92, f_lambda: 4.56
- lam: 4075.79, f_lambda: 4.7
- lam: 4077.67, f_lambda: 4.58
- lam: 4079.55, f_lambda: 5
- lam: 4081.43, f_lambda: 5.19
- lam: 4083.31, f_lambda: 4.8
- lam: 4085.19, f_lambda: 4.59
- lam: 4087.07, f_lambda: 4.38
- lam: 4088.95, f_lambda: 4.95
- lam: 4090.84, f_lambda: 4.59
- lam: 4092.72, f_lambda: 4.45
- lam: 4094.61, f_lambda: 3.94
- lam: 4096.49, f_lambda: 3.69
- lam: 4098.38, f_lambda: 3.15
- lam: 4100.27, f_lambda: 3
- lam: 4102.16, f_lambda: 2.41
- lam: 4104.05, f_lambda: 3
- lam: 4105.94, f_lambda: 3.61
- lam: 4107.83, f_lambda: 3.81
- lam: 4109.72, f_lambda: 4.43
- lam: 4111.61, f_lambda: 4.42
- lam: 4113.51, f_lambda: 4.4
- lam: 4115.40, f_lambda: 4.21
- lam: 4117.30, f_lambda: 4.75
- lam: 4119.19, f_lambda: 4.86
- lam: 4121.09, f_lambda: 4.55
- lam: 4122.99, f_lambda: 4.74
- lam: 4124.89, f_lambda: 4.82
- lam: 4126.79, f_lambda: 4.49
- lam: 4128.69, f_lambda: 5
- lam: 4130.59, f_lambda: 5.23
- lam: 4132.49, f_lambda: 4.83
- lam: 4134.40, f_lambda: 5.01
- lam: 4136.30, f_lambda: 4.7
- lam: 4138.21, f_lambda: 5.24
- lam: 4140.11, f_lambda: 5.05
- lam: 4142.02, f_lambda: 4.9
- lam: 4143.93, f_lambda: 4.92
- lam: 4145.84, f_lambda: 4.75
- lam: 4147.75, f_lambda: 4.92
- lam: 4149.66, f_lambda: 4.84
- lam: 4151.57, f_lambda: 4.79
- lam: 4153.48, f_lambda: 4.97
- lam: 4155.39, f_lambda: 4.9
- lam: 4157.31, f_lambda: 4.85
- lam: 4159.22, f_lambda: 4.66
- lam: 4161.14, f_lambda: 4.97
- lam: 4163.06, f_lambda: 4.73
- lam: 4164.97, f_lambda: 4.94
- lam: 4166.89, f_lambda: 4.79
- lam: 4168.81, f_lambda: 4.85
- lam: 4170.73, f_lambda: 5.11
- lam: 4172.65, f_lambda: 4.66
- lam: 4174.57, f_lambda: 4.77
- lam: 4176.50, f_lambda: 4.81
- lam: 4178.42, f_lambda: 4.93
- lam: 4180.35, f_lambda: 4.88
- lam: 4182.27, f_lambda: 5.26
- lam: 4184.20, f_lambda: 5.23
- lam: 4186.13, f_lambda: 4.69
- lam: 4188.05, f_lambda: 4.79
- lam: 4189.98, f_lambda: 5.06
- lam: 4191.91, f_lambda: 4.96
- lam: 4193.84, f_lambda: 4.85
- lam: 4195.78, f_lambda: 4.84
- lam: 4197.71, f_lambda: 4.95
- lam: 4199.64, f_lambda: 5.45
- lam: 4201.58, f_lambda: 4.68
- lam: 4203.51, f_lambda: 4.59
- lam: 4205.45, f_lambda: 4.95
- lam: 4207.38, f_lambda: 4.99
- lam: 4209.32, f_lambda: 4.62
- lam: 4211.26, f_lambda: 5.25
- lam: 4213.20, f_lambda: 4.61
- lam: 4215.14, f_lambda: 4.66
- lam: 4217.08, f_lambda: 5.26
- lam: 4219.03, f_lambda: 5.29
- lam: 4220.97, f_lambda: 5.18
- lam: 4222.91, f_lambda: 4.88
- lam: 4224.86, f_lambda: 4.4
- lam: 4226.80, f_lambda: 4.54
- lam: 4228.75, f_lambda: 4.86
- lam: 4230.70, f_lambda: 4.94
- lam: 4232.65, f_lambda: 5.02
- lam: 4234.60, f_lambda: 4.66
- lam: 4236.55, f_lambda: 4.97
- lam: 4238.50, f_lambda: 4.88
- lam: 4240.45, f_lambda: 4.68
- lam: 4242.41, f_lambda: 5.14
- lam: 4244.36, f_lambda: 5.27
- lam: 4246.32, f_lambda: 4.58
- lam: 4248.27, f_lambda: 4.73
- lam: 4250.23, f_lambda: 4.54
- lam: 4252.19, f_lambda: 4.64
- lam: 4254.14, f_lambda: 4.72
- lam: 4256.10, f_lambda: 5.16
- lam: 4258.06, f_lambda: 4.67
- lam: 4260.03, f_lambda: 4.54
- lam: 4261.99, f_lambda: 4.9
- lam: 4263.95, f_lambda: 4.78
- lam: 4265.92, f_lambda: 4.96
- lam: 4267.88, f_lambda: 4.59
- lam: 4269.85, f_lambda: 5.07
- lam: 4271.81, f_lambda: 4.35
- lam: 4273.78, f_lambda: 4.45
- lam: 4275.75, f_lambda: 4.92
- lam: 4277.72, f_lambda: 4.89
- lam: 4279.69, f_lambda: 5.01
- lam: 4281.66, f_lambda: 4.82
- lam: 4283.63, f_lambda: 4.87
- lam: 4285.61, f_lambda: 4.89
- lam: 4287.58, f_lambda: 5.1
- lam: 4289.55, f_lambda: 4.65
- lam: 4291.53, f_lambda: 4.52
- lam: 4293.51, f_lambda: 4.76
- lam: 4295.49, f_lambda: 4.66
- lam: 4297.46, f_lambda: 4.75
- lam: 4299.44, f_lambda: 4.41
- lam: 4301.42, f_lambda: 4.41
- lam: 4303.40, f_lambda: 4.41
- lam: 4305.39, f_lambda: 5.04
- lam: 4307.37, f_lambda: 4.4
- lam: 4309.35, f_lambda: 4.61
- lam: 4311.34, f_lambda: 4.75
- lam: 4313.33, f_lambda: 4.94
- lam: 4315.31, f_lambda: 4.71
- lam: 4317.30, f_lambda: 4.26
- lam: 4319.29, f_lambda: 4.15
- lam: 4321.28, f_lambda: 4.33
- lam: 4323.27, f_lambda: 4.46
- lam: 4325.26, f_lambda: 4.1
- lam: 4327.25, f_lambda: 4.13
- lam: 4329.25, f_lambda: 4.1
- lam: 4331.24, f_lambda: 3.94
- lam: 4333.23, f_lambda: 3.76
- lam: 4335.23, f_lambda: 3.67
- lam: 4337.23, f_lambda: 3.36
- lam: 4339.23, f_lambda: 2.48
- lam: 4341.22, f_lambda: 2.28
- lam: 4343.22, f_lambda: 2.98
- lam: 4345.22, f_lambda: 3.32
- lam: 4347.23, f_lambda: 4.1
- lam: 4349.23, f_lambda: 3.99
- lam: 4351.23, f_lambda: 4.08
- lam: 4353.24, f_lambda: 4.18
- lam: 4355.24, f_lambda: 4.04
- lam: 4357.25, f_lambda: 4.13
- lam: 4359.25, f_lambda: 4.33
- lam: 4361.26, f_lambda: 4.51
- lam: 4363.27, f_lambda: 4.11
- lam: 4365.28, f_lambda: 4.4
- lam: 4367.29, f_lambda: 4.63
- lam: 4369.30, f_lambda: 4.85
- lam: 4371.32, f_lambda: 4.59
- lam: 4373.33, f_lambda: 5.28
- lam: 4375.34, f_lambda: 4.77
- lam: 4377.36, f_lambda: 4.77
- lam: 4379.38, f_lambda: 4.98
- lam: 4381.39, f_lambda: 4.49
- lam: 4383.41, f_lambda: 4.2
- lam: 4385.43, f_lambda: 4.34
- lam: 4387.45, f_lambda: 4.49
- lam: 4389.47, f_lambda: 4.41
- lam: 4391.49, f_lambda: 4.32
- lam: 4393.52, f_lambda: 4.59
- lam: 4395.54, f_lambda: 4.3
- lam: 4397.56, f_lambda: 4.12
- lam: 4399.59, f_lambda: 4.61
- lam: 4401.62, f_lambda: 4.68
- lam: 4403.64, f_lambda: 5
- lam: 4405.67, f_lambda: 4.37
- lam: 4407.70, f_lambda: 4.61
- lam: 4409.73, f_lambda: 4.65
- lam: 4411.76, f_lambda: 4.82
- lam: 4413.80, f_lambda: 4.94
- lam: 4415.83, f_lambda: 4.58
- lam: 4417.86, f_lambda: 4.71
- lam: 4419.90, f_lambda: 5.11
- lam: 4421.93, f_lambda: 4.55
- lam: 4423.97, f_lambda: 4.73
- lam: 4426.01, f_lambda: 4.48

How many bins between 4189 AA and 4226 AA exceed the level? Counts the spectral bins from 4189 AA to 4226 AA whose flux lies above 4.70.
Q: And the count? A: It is 13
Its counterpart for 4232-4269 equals 11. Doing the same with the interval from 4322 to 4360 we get 0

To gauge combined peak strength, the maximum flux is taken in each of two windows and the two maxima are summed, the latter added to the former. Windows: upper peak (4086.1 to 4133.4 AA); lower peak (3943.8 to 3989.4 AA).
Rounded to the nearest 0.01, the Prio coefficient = 10.64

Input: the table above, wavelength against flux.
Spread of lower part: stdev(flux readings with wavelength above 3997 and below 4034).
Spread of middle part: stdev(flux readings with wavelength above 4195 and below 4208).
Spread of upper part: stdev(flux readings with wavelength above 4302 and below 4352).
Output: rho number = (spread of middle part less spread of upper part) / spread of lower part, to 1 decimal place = -1.7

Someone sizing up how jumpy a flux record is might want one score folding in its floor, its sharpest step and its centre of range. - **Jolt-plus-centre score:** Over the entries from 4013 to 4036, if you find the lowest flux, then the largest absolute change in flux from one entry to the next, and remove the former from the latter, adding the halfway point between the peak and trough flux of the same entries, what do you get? 1.0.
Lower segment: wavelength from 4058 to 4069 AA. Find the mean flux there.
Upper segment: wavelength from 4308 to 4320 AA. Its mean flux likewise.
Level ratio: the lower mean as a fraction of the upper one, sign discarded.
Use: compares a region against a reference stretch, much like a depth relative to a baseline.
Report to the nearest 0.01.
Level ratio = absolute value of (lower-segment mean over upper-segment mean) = 1.09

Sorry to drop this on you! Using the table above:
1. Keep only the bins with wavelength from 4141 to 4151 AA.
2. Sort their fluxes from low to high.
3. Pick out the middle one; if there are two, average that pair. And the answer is 4.90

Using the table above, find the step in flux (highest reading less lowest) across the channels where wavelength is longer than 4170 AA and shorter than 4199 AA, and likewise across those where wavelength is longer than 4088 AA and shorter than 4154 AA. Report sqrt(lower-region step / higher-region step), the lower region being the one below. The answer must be 2.2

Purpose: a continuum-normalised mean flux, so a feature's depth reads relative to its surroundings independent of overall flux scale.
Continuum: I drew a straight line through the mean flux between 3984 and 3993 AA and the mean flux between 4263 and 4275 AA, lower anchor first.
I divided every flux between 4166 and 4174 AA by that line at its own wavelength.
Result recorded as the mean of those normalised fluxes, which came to 1.01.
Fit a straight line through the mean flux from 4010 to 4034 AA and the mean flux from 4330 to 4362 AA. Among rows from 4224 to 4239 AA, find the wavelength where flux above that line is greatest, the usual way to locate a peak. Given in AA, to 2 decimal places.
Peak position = 4232.65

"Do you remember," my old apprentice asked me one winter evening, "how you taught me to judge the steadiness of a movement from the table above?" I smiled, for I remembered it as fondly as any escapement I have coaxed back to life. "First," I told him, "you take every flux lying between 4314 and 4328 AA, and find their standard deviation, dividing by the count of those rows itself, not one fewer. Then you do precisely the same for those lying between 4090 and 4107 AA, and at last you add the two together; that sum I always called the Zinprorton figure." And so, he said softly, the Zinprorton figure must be 0.88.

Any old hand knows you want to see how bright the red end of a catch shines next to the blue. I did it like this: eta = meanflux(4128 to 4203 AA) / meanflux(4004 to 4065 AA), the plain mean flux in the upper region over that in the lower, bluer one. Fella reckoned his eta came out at 0.96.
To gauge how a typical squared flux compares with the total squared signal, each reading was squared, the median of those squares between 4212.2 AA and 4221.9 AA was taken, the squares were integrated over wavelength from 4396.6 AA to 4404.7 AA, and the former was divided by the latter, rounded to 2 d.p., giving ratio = 0.16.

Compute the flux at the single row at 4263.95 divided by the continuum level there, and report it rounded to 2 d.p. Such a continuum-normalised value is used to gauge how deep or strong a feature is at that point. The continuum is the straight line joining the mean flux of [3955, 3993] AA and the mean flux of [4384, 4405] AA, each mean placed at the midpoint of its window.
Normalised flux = 1.10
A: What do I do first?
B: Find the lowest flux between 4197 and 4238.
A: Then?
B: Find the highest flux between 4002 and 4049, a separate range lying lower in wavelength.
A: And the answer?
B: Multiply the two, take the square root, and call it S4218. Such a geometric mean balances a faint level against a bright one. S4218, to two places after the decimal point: 4.97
